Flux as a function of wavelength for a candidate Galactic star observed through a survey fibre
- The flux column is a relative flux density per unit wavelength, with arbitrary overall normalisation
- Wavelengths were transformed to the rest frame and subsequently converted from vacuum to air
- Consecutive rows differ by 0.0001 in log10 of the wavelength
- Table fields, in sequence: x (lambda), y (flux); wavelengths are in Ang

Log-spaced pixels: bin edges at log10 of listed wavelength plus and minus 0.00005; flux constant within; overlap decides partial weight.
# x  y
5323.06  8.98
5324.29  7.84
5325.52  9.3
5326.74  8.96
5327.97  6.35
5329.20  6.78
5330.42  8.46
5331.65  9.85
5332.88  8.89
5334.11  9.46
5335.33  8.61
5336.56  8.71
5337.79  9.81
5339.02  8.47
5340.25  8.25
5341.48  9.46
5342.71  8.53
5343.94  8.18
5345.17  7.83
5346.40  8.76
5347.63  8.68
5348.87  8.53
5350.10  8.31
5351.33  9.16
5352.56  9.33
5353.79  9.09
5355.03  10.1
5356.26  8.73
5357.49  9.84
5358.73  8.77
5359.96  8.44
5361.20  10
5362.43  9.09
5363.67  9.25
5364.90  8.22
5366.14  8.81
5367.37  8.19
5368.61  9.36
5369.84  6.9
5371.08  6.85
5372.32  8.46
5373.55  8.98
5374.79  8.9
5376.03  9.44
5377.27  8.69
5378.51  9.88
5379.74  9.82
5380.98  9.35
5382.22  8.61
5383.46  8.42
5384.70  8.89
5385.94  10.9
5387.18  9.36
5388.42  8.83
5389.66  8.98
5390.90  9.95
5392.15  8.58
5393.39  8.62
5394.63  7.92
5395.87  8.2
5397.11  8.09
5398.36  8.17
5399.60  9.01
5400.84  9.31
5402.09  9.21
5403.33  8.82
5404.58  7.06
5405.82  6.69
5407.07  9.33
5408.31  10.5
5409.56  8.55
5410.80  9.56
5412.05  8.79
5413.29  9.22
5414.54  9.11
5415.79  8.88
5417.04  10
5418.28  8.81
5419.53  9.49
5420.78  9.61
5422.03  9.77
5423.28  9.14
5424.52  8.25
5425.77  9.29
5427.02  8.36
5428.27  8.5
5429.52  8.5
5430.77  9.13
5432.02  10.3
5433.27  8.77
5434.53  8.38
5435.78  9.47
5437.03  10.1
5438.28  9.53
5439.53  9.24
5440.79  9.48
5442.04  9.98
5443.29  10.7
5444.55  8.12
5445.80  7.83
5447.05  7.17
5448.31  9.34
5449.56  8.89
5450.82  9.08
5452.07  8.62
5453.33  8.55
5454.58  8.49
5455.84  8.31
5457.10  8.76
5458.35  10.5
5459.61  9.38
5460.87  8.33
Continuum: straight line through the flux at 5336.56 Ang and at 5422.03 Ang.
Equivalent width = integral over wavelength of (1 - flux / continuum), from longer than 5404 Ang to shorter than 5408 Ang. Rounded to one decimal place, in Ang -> 0.7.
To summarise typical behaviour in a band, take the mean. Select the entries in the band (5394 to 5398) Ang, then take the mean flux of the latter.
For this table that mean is 8.1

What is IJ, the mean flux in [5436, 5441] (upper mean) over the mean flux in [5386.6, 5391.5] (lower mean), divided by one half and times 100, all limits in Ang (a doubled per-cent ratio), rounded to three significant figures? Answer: 207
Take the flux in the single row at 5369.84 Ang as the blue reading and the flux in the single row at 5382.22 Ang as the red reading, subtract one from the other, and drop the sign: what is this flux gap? 1.7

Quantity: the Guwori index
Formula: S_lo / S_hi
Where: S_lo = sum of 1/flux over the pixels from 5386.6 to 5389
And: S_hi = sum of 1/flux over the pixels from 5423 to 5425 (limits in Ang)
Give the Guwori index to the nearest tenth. 1.0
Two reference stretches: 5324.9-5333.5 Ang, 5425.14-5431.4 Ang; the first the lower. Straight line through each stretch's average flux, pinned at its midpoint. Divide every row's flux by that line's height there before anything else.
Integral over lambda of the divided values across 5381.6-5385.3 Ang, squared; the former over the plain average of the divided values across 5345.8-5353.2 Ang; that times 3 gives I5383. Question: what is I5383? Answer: 40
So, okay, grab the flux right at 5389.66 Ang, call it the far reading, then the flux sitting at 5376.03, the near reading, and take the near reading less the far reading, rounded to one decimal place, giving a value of 0.5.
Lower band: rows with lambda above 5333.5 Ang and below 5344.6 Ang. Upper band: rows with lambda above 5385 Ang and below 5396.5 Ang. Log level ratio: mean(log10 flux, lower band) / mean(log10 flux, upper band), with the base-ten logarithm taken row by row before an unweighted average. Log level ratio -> 0.991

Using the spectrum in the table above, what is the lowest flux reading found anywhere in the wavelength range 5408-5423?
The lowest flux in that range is 8.55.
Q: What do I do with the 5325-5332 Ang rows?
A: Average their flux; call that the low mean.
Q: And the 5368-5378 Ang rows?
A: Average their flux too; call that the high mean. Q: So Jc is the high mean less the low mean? 0.2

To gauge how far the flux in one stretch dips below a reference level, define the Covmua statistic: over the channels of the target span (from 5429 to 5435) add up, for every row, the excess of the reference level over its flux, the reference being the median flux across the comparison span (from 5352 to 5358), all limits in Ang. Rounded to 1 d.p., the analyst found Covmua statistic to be 1.6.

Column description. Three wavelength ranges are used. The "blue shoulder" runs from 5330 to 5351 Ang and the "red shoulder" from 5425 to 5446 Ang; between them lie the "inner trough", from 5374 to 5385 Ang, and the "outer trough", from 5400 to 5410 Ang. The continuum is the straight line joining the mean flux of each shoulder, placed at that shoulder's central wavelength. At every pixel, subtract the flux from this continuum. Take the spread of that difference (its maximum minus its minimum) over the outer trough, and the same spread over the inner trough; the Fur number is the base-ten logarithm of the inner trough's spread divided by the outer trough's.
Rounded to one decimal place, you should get -0.4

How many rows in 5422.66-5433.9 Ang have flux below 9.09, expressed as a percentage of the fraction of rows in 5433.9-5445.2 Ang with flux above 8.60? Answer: 643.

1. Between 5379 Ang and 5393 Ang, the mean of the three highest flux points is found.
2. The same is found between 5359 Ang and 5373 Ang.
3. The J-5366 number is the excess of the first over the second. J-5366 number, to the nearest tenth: 0.7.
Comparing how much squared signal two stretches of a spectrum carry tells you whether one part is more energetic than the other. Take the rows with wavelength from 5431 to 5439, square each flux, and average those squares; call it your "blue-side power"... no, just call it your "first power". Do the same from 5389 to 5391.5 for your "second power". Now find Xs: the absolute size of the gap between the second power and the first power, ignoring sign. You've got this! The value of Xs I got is 1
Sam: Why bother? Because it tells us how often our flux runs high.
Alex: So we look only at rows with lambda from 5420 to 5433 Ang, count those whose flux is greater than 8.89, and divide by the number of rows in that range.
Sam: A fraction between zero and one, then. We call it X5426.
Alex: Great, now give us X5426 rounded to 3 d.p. 0.600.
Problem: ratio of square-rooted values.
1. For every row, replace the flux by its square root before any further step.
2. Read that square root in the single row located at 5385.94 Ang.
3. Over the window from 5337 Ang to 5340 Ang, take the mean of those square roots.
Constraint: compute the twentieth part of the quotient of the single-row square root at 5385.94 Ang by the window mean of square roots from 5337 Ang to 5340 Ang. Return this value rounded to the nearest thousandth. 0.055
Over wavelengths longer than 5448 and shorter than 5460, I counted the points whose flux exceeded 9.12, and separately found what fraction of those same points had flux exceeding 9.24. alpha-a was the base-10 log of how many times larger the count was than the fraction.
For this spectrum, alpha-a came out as 1.0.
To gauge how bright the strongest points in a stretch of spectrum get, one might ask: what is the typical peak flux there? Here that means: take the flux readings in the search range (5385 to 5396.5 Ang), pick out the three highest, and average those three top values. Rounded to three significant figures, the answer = 10.1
